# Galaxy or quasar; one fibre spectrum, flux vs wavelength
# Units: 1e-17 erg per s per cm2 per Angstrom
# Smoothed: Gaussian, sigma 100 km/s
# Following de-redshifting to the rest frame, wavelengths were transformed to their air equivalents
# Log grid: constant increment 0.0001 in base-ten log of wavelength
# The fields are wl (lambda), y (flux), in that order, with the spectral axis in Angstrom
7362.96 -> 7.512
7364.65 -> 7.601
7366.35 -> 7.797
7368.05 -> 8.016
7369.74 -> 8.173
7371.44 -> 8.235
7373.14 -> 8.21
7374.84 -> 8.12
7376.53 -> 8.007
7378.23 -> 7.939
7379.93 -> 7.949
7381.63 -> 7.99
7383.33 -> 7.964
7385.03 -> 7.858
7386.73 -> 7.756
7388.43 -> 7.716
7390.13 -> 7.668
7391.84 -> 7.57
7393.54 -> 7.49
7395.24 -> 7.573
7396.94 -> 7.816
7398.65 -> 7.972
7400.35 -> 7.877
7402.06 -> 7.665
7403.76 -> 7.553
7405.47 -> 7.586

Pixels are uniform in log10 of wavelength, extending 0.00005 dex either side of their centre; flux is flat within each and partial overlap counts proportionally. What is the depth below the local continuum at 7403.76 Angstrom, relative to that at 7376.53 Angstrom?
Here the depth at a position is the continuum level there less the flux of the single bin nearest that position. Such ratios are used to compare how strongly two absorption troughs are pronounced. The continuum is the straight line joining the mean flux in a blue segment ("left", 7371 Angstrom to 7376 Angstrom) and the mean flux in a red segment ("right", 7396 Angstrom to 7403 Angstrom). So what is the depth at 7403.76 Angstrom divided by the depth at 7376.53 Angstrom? 1.6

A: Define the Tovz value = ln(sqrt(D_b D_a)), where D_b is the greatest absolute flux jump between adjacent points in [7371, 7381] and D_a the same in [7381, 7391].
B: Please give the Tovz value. -2.21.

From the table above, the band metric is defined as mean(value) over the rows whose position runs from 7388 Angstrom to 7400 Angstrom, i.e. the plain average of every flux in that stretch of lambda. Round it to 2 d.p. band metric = 7.69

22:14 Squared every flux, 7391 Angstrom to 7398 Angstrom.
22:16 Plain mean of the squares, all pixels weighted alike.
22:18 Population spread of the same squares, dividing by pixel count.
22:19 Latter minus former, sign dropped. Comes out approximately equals 56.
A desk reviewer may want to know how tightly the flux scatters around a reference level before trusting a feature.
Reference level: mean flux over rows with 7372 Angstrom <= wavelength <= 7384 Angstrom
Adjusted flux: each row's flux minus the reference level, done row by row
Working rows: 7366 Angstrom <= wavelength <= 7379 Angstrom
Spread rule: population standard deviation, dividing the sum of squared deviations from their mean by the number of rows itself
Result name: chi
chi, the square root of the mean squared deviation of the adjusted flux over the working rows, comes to 0.14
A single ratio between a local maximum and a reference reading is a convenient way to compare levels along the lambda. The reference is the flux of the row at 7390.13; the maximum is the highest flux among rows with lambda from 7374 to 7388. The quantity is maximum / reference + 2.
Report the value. 3.06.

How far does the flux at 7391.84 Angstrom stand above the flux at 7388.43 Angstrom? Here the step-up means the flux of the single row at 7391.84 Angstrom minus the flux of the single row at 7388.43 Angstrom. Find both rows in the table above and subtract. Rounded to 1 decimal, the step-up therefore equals -0.1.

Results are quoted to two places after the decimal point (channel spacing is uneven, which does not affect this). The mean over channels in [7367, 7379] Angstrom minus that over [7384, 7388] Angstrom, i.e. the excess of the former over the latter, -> 0.29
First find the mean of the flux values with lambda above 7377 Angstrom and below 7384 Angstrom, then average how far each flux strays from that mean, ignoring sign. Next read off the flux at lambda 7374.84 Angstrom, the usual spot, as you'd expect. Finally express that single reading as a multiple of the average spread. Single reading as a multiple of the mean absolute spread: 492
